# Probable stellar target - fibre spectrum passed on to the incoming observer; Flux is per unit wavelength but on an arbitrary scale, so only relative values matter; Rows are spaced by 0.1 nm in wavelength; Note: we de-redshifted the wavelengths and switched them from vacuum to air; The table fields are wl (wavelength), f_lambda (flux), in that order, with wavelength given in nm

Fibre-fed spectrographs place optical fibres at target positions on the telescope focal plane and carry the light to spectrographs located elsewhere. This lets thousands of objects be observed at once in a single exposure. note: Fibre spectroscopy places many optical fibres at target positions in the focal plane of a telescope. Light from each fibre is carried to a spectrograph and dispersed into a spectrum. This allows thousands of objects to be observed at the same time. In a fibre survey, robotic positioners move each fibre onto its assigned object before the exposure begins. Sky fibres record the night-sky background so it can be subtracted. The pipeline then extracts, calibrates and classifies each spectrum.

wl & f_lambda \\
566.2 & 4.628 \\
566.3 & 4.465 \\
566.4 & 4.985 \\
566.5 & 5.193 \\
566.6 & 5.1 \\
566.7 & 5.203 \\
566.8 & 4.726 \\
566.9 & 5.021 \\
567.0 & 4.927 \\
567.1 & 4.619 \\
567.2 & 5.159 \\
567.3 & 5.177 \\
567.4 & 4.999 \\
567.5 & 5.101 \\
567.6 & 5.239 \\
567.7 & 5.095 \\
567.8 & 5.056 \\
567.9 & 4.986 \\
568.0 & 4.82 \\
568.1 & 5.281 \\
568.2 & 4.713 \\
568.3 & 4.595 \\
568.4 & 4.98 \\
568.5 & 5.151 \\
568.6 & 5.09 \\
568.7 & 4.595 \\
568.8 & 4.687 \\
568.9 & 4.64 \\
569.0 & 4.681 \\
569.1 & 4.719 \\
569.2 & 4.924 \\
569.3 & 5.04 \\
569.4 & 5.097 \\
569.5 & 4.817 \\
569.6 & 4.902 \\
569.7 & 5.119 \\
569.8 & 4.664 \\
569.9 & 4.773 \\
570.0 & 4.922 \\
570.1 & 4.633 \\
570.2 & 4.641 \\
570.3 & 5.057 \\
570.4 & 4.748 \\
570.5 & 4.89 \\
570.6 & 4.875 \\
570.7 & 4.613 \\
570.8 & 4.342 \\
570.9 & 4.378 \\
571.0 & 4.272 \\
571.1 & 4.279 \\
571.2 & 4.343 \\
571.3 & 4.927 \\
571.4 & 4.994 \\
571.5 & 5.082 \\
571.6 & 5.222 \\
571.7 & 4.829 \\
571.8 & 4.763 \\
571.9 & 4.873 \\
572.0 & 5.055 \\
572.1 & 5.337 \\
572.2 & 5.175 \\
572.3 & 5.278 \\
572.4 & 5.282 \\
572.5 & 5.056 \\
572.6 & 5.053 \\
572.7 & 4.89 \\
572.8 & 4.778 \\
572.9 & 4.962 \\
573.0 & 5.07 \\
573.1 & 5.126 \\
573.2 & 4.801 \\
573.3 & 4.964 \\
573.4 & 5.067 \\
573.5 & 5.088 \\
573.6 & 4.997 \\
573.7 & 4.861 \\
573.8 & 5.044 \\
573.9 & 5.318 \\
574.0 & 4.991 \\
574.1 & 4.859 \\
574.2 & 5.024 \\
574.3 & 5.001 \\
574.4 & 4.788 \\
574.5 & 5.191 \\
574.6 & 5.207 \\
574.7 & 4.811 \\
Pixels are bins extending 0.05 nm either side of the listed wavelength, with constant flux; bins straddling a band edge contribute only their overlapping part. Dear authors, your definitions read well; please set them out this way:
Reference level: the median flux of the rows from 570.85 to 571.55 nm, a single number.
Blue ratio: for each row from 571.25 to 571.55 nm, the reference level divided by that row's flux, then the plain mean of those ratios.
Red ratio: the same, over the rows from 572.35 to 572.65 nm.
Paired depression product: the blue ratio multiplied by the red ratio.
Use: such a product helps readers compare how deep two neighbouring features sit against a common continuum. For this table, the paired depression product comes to 0.75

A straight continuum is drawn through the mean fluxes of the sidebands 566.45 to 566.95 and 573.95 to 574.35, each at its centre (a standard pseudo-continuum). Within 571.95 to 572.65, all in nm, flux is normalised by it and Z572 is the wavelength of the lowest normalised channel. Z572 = 572.0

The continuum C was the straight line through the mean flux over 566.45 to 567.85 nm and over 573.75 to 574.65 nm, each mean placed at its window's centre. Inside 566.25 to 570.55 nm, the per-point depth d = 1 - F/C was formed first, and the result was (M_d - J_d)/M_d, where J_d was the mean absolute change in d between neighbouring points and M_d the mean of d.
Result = -0.6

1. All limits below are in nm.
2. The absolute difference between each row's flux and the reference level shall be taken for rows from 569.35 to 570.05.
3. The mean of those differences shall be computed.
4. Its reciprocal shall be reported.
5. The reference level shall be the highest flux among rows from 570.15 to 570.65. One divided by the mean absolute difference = 5.3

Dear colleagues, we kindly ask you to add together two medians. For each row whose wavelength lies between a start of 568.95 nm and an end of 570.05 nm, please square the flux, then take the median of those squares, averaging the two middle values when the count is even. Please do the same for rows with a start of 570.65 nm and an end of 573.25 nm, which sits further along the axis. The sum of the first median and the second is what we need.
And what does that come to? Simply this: 48.5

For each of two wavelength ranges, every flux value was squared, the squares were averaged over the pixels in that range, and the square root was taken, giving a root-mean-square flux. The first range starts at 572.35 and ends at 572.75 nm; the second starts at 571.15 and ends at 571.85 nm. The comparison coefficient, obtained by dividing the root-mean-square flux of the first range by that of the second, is 1.04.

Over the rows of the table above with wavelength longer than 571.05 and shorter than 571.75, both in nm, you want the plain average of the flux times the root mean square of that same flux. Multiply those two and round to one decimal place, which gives 23.2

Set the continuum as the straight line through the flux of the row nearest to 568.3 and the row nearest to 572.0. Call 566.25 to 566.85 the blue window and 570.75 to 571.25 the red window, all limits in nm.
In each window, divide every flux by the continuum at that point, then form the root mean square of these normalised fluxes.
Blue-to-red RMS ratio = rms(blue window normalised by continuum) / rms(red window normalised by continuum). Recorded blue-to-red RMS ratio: 1.29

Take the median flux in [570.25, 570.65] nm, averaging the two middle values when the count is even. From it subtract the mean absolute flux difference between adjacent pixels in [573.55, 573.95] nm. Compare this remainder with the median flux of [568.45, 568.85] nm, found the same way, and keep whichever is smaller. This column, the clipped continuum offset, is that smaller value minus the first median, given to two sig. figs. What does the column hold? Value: -0.20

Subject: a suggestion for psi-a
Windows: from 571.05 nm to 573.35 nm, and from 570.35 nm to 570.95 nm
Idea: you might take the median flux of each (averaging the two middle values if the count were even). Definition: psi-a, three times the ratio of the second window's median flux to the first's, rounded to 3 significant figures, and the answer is 2.81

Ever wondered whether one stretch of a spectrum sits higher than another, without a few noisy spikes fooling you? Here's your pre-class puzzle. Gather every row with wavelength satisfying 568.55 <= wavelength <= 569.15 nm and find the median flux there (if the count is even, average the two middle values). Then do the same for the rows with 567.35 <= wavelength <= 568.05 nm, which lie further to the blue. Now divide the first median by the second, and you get 0.93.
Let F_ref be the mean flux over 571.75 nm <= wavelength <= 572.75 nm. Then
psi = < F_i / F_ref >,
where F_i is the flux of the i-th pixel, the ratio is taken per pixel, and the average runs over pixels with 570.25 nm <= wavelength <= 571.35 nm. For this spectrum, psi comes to 0.91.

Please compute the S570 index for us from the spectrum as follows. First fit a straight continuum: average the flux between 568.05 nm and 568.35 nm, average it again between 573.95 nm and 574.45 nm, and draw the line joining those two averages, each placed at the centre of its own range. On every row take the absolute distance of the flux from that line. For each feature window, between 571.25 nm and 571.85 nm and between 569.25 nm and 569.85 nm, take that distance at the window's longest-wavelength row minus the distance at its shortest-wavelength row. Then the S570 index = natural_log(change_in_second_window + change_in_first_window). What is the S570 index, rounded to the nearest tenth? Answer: -1.8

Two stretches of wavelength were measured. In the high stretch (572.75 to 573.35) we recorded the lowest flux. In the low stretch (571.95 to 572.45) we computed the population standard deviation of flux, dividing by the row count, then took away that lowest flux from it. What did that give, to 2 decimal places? -4.68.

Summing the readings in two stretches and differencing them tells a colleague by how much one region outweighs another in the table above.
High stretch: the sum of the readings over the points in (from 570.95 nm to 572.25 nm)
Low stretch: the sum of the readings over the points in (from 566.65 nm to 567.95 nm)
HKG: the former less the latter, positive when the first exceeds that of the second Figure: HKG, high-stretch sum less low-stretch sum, -2.2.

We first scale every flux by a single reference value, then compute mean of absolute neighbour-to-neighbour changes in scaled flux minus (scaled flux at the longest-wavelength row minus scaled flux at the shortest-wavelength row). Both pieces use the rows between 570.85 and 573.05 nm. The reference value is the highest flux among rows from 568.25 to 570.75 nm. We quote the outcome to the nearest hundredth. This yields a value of -0.11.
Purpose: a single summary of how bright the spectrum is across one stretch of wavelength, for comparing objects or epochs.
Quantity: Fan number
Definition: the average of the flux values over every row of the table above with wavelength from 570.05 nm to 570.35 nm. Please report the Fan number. 4.78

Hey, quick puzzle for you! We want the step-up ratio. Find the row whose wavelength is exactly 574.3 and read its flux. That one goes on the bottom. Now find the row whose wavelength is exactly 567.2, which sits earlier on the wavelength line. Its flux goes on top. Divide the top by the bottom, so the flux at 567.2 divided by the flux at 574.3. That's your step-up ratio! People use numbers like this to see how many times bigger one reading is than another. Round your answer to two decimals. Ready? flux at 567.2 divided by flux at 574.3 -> 1.03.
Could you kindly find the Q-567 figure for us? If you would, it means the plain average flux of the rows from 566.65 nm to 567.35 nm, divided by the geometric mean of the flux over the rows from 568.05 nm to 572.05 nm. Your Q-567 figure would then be 1.037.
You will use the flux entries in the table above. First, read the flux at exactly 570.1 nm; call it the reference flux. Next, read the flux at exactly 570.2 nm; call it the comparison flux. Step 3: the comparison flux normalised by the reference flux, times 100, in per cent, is 100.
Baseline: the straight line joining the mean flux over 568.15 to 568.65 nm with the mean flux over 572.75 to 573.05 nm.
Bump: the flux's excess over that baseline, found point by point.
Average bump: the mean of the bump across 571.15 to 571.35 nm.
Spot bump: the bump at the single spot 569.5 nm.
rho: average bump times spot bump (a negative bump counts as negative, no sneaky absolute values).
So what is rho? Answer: 0.028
